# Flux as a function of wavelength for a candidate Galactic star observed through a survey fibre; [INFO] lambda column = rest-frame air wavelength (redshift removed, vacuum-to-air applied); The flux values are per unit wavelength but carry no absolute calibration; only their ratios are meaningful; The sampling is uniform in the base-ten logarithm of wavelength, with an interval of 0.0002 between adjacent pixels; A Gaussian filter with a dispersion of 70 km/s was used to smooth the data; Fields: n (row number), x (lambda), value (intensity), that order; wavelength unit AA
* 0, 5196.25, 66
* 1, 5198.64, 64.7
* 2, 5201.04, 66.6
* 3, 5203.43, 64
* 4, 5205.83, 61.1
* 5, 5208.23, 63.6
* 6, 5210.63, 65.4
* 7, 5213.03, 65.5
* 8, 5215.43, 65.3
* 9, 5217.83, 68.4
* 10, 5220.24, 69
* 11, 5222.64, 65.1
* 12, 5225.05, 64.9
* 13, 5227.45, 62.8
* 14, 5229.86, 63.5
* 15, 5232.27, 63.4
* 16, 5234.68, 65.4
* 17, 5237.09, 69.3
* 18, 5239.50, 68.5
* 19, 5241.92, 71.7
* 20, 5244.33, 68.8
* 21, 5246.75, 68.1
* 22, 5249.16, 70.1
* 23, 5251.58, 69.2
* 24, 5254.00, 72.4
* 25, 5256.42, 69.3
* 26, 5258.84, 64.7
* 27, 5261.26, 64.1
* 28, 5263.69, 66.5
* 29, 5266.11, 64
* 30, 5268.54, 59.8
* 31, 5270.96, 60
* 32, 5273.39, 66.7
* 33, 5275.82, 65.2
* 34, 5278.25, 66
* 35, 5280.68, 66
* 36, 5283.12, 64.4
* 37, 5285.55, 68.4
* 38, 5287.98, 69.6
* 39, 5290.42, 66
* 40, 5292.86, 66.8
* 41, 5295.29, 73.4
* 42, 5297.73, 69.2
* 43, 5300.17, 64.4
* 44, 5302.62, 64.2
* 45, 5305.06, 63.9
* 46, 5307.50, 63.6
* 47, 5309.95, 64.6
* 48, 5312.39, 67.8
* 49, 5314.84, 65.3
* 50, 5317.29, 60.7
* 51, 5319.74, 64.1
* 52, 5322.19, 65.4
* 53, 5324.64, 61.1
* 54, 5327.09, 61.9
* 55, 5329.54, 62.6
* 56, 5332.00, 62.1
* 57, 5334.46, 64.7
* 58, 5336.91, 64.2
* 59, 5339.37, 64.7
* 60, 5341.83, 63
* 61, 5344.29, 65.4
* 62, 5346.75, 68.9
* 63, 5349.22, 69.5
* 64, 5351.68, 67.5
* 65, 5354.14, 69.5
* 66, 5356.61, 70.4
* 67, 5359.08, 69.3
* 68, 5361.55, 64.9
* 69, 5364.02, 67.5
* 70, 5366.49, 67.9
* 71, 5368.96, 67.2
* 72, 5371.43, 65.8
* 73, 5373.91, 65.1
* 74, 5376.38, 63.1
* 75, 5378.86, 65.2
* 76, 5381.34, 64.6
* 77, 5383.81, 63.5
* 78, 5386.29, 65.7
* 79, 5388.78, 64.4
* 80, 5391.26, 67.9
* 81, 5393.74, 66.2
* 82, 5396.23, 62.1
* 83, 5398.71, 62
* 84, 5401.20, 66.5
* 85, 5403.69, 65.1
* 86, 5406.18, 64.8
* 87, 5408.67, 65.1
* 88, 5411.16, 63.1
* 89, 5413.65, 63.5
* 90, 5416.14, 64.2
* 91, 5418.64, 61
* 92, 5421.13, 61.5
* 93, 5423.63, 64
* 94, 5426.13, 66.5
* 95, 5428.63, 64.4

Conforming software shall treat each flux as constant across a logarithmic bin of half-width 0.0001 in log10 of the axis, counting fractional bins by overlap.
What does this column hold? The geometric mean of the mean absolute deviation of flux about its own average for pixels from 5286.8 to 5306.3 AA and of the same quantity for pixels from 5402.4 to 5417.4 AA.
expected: 1.4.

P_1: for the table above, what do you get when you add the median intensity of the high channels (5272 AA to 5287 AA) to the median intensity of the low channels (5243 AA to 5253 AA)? 135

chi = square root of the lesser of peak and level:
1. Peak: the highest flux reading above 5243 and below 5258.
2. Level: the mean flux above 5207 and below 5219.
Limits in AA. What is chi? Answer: 8.10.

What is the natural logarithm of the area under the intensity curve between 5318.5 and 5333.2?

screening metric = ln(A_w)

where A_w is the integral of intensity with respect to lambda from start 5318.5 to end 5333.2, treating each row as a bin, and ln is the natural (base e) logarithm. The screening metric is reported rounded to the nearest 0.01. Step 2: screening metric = 6.83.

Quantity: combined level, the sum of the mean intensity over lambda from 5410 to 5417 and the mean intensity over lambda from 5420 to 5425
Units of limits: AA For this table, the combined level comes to 126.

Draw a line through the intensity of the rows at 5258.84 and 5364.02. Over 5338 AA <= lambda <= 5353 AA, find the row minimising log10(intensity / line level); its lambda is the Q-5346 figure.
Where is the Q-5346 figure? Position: 5341.83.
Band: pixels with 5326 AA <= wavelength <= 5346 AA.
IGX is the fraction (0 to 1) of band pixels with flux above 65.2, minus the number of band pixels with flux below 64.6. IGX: -4.9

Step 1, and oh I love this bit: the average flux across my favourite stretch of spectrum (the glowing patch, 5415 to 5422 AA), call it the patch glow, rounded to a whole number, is 62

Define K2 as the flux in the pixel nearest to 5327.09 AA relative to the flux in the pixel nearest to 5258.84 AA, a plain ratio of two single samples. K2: 0.96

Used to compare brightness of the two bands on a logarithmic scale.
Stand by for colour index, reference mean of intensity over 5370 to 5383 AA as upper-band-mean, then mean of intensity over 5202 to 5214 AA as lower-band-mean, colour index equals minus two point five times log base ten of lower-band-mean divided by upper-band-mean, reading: 0.01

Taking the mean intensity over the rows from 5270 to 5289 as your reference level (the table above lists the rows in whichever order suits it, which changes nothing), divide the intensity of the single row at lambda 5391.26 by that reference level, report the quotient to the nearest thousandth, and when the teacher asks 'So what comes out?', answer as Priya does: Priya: 1.032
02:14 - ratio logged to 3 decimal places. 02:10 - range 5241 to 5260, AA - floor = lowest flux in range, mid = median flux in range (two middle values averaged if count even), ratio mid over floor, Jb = 1.070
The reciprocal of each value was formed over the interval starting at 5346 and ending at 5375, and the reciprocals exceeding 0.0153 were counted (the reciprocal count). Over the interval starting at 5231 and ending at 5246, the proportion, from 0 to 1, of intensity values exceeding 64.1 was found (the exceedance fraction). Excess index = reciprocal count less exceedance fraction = 1.2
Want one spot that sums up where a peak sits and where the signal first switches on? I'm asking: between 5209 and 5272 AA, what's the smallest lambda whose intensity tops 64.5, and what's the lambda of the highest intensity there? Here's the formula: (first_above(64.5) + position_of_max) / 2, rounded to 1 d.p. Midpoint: 5232.3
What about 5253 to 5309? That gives 5274.6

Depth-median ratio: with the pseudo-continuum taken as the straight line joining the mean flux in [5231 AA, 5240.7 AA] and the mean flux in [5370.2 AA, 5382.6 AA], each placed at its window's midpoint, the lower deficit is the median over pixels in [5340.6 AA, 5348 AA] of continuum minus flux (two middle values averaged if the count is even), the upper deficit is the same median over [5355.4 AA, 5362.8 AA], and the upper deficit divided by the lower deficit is 21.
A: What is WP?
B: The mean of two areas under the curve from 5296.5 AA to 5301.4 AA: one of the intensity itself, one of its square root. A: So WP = 183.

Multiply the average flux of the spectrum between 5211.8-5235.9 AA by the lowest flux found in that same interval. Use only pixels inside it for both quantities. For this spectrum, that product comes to 4103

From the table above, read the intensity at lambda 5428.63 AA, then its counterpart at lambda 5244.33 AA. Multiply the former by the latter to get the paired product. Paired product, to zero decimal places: 4431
